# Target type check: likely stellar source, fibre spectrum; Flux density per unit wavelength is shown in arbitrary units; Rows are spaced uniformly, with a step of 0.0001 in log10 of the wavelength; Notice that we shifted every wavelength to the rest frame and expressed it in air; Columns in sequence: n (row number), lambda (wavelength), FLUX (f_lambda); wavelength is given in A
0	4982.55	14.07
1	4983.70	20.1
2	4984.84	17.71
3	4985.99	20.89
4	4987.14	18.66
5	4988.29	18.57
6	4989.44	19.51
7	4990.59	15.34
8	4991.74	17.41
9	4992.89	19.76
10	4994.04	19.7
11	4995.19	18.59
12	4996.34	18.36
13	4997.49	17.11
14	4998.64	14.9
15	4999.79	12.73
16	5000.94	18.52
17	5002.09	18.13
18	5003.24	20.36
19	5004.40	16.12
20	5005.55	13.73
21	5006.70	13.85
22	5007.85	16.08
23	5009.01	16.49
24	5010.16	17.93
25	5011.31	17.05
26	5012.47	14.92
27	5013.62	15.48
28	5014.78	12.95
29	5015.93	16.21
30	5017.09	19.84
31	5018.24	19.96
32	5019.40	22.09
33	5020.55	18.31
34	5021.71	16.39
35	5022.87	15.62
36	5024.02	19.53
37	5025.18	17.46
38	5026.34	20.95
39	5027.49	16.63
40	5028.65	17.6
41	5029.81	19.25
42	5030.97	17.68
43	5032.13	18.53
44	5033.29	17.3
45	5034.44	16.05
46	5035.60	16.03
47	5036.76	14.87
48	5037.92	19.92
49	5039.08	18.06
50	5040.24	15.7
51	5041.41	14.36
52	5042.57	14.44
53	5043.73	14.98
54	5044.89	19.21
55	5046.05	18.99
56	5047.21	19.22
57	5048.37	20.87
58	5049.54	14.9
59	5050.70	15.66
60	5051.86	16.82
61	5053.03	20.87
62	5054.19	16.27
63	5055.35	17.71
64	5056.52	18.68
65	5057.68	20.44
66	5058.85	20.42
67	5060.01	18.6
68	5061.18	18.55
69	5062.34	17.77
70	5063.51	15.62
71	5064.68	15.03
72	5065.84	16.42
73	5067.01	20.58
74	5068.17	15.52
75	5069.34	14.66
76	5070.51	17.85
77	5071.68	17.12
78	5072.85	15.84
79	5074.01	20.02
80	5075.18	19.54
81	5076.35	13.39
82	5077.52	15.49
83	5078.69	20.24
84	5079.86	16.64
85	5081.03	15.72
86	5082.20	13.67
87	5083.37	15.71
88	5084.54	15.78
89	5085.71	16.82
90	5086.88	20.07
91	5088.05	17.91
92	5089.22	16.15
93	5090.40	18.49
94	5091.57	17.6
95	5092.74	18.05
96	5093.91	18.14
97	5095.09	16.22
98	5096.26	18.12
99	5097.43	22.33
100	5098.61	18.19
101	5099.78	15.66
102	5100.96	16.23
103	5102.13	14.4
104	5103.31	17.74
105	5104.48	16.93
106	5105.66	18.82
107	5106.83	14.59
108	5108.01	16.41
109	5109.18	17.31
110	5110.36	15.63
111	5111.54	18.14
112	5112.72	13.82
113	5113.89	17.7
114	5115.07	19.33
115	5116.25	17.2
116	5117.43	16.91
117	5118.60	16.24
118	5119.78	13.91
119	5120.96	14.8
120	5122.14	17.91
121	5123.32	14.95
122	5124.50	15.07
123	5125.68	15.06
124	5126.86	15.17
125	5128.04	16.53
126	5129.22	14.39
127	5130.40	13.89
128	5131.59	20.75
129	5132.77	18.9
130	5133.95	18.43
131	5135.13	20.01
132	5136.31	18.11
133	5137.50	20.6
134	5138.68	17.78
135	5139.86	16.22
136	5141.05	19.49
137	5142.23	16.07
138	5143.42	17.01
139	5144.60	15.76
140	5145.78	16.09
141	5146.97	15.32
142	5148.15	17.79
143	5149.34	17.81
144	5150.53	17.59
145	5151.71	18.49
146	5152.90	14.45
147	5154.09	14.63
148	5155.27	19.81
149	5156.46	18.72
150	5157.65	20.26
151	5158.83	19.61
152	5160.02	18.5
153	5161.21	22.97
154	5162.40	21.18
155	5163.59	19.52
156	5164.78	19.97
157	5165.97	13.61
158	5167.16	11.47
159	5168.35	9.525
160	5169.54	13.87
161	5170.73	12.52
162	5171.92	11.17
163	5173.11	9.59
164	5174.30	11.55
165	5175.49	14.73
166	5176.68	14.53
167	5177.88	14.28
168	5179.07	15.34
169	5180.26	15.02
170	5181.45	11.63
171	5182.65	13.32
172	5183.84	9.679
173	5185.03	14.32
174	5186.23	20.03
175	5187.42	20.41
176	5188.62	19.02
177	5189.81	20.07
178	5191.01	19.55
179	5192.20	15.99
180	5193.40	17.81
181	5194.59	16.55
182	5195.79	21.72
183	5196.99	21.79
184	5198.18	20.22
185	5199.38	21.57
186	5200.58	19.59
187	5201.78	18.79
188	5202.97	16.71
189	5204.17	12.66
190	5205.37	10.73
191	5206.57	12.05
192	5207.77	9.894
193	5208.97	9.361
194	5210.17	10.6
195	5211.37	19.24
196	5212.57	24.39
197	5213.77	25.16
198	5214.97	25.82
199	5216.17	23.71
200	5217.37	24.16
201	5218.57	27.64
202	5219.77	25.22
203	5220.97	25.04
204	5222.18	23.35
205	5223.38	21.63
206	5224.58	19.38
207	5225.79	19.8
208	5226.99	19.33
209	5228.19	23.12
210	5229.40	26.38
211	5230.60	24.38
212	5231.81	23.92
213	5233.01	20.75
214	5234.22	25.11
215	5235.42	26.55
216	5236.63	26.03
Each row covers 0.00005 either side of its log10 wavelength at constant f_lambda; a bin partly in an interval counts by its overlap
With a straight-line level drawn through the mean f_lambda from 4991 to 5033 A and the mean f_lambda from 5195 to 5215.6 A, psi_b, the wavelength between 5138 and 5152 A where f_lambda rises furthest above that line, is 5141.05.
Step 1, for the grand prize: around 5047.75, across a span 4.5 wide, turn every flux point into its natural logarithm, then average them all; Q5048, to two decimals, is 2.91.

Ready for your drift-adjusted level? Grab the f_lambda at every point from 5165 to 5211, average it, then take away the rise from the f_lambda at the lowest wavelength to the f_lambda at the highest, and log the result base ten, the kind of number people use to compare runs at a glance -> 1.26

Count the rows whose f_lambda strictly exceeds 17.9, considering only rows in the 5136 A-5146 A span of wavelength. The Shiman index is 3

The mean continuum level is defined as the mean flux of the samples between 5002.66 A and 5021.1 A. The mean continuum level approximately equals 17.0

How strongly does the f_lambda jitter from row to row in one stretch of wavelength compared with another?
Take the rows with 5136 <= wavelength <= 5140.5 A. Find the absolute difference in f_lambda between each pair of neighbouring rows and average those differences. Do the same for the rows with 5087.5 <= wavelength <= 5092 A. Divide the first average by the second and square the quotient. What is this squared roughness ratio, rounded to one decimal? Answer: 1.9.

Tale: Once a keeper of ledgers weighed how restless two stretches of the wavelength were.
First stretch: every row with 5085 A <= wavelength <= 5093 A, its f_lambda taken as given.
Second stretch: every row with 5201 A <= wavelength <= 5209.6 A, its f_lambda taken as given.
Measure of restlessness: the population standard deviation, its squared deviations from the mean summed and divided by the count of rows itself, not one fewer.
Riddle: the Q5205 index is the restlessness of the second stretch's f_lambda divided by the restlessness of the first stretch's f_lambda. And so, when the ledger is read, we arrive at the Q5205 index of 2.85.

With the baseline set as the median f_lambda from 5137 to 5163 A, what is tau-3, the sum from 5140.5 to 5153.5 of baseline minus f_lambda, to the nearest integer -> 10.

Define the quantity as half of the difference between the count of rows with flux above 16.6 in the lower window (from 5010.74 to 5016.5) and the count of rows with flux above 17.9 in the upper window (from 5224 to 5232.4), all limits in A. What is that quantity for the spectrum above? -3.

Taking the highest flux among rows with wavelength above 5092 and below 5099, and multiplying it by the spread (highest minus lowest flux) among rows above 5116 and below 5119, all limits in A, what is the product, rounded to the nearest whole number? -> 21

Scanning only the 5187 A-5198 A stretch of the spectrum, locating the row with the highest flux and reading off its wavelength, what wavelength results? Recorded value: 5196.99 A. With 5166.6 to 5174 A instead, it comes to 5169.54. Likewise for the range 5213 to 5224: 5218.57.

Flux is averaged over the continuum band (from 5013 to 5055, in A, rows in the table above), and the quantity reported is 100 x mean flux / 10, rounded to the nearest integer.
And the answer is 175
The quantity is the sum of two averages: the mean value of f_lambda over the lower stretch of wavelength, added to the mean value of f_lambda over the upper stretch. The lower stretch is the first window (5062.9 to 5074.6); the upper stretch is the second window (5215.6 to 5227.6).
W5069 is 39.8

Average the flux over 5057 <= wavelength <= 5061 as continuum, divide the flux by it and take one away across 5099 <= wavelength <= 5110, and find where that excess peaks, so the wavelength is 5105.66 A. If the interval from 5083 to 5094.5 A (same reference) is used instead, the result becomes 5086.88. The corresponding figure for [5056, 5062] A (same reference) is 5057.68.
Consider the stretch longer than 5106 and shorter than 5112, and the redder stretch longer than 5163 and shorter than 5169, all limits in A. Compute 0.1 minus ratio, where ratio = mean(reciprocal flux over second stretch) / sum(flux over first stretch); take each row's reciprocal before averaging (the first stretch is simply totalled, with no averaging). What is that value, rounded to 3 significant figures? 0.0991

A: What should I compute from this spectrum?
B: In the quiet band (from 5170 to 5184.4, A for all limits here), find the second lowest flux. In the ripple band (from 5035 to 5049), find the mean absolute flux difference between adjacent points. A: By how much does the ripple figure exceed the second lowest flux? -8.0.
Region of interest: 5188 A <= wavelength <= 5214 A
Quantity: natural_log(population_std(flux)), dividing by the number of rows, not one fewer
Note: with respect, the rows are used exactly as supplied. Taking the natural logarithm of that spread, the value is 1.5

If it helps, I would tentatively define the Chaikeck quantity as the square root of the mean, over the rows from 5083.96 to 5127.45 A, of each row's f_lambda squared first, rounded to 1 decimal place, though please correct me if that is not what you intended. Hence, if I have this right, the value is 17.0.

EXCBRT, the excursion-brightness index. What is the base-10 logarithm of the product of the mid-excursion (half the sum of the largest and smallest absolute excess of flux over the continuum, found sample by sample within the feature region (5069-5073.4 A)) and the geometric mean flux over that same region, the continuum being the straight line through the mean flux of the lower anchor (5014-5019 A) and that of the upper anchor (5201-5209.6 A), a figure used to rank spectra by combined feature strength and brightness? 1.20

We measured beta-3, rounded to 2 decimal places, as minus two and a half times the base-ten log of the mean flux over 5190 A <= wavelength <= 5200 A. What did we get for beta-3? -3.22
